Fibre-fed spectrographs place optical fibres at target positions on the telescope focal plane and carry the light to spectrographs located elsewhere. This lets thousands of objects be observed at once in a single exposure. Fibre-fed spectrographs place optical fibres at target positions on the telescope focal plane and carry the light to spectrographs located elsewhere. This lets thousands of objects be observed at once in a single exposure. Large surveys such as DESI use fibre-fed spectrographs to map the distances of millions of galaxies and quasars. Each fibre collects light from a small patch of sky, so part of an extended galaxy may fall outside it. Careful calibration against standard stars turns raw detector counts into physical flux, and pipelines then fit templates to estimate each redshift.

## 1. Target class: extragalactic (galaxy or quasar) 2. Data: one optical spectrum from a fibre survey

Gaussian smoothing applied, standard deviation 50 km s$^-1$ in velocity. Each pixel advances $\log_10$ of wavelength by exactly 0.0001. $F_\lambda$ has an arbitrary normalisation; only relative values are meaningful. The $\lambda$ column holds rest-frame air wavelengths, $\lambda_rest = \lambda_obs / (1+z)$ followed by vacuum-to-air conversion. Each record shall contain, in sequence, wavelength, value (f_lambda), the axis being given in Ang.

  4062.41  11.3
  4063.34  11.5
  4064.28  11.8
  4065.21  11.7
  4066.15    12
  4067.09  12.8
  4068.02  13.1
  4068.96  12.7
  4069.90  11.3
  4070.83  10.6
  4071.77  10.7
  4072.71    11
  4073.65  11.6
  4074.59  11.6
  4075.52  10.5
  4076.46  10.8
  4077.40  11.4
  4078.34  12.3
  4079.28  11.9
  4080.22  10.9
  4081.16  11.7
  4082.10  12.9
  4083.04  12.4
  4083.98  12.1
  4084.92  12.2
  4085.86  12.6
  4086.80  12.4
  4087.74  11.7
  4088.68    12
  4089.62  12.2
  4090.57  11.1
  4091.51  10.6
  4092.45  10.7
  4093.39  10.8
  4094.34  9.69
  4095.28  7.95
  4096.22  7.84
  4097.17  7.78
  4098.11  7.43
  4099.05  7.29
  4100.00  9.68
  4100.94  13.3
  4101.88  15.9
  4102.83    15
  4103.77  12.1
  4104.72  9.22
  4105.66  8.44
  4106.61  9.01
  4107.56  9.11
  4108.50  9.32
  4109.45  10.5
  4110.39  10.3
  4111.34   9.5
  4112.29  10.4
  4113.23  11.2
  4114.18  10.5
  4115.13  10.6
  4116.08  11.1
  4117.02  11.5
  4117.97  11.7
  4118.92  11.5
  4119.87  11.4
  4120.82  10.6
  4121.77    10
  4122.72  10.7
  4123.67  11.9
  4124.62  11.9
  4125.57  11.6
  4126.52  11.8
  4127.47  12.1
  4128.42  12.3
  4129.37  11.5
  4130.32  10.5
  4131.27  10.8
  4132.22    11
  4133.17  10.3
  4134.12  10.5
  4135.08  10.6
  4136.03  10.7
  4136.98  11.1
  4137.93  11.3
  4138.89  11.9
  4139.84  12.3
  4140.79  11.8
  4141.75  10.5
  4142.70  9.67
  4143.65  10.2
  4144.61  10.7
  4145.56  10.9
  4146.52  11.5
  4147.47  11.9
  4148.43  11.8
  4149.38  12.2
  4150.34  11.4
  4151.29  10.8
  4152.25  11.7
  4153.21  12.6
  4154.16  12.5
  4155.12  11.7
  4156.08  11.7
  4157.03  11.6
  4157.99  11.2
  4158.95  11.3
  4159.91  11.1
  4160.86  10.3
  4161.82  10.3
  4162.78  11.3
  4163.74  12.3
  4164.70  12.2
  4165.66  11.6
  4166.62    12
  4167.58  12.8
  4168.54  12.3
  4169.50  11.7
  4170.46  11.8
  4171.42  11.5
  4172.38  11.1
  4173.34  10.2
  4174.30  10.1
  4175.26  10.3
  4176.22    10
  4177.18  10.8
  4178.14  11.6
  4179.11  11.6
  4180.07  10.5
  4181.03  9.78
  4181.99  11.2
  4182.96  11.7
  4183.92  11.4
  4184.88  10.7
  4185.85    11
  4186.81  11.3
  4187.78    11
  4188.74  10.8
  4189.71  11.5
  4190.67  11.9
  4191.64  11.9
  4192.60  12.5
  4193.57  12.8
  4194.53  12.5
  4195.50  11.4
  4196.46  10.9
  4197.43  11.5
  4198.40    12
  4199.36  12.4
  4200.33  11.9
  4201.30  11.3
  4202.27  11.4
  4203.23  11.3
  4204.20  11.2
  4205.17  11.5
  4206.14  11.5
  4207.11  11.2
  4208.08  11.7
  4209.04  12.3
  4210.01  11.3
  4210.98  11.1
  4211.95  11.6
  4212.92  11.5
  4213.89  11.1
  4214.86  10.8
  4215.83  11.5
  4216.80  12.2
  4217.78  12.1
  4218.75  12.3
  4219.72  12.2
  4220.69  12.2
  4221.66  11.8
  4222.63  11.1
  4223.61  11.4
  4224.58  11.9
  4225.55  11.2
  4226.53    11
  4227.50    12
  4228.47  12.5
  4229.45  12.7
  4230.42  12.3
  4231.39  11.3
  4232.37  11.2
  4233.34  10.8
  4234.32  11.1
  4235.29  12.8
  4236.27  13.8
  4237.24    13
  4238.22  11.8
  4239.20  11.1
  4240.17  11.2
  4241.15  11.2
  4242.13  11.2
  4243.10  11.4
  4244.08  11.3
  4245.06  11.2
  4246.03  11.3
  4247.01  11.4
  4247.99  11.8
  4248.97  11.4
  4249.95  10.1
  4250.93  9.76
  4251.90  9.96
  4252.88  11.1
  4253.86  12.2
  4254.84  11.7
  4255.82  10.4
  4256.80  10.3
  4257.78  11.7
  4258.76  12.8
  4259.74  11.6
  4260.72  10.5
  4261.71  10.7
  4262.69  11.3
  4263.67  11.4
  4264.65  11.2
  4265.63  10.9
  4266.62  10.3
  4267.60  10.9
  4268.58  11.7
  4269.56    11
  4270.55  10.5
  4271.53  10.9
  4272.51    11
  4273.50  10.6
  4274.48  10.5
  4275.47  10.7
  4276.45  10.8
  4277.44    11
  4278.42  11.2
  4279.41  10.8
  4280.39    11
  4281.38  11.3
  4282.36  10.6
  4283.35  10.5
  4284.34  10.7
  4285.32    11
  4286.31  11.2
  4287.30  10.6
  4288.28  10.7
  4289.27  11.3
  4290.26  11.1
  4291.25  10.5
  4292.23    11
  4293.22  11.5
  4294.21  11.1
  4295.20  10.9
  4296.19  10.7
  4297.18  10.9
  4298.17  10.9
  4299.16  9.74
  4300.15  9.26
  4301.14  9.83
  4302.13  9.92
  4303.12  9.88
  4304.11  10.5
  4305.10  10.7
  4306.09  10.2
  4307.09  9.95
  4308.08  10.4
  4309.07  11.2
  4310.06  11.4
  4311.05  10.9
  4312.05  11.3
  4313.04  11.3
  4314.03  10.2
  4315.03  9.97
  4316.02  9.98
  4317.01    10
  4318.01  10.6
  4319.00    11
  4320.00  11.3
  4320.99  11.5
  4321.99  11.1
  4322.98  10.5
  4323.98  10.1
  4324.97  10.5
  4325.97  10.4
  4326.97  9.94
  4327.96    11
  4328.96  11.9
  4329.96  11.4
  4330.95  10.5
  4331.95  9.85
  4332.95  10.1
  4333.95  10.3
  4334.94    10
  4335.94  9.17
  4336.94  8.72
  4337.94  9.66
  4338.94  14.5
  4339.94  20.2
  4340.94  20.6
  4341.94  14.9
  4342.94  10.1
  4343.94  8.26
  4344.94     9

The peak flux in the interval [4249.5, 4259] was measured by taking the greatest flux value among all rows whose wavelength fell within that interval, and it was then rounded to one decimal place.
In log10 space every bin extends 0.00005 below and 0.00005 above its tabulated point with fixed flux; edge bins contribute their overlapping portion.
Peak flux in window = 12.8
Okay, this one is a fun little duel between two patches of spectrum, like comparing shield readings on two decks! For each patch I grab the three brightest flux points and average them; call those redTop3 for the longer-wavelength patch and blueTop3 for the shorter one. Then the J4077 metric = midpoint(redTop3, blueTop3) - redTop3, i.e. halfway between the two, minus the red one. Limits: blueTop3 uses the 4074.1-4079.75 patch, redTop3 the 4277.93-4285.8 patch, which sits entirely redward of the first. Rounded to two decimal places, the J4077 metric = 0.38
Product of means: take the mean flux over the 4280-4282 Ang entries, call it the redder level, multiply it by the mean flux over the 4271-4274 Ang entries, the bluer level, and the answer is 121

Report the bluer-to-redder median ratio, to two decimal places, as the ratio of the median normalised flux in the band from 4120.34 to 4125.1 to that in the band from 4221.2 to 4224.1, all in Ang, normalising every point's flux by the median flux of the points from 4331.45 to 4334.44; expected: 0.94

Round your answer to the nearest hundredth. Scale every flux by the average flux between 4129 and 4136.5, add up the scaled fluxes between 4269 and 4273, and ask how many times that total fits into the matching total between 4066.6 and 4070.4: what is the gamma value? 1.15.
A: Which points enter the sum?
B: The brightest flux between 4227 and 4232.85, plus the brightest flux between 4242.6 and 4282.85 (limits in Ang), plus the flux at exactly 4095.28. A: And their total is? 33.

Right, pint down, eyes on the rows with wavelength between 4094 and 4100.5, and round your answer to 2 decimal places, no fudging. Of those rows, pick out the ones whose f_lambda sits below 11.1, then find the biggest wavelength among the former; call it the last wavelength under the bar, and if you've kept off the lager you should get 4100.00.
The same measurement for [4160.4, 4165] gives 4161.82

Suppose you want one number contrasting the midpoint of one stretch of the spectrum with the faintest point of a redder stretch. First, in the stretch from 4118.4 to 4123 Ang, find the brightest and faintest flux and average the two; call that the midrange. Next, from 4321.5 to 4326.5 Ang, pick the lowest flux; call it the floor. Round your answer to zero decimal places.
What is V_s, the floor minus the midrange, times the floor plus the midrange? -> -14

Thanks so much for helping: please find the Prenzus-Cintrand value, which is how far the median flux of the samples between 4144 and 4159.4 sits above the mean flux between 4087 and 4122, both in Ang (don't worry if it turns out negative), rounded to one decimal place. 1.1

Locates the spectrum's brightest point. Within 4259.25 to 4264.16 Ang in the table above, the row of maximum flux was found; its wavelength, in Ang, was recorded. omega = 4259.74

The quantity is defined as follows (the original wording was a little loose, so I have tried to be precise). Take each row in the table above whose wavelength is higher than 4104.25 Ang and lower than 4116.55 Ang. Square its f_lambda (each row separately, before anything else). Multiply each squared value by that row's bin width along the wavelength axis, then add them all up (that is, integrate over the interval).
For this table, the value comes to 1224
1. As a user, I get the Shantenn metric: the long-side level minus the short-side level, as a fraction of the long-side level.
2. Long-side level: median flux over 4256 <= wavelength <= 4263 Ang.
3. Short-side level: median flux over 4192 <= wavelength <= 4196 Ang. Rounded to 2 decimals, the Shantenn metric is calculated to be -0.11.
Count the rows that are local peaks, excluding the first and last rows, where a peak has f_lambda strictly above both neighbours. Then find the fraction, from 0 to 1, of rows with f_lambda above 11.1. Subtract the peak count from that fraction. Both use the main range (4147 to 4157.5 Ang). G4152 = -1.09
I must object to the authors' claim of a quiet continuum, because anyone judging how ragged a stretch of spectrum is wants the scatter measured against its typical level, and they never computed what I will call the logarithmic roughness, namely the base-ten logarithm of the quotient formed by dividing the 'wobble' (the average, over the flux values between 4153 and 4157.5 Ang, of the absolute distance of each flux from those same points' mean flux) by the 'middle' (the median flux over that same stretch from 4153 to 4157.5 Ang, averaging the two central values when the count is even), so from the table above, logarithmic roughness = -1.44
